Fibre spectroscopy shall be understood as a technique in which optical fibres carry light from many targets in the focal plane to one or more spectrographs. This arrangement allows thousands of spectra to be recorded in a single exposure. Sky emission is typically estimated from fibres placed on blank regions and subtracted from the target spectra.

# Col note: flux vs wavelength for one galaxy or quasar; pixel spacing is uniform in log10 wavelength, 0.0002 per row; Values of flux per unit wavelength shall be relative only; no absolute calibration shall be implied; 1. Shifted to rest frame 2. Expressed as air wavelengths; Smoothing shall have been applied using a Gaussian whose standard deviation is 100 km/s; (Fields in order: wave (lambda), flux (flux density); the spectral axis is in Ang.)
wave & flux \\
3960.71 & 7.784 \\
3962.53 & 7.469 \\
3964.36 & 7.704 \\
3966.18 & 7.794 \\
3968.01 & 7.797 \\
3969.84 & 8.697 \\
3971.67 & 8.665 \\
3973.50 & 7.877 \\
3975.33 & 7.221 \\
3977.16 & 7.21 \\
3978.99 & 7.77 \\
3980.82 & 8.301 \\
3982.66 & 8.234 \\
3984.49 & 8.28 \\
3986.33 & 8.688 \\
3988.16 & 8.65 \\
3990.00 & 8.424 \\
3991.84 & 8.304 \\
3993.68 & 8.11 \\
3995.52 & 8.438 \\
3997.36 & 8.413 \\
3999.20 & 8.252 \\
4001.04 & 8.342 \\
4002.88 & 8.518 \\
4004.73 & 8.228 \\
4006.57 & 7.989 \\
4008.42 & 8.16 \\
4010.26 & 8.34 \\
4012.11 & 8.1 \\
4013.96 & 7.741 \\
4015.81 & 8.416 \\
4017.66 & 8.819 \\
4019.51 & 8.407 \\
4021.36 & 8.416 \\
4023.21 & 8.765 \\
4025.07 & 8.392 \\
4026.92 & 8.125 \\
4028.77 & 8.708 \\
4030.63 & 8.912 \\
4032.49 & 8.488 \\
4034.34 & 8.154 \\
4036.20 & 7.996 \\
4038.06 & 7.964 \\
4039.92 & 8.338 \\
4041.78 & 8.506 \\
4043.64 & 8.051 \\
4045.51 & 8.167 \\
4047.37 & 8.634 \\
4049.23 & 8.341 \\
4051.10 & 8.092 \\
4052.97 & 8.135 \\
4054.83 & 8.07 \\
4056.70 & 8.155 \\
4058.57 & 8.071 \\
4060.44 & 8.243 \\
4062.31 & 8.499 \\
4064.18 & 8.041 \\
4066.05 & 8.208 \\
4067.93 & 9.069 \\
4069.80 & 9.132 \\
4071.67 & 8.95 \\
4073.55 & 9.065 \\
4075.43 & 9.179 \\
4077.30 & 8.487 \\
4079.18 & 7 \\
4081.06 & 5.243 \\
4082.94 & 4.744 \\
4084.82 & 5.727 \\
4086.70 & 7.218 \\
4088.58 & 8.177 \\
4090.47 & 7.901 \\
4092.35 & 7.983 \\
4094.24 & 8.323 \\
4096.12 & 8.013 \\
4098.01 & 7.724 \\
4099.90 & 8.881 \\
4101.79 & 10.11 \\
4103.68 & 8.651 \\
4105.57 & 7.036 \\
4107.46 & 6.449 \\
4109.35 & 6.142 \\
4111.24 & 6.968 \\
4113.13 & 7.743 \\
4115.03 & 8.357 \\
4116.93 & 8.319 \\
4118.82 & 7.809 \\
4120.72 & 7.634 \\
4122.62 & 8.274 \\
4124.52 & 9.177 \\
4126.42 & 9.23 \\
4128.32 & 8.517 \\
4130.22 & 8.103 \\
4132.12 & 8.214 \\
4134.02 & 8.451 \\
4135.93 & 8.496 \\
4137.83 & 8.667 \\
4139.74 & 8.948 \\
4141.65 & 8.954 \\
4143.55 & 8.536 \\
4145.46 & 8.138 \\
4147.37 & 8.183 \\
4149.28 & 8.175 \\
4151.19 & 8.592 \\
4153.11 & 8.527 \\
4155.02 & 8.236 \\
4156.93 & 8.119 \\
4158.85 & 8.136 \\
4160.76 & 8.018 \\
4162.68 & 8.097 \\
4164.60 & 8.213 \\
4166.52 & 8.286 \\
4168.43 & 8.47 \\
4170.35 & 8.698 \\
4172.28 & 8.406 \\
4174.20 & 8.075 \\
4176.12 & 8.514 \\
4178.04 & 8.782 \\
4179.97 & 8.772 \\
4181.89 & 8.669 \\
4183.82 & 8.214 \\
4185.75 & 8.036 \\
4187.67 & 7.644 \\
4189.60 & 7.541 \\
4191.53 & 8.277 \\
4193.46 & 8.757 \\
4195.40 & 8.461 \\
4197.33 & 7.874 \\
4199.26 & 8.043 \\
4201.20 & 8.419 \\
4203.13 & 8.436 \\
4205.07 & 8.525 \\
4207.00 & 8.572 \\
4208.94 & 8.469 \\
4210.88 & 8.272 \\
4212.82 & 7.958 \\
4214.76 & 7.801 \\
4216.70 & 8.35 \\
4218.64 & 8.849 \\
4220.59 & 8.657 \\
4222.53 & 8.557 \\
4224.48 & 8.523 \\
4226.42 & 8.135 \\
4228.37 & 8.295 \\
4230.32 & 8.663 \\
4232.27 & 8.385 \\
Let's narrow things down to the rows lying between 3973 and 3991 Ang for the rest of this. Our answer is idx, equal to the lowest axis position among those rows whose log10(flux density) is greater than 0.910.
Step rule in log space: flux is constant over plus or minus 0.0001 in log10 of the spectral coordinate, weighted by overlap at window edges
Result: 3980.82 Ang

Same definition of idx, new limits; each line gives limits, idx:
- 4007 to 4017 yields 4008.42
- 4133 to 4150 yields 4134.02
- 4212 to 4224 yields 4216.70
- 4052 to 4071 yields 4052.97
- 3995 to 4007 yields 3995.52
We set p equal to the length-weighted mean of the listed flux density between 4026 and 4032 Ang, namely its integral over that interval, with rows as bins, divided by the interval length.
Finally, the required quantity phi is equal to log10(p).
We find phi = 0.933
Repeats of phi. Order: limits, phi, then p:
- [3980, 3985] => 0.917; 8.27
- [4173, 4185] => 0.929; 8.50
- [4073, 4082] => 0.889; 7.74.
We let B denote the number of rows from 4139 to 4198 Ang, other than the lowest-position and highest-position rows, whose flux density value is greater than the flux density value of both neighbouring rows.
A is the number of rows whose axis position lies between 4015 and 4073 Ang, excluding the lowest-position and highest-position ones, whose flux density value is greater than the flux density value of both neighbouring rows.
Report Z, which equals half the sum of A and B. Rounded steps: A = 9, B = 7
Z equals 8.0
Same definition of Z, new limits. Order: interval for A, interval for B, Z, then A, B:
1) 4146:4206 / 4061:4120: 5.5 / 5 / 6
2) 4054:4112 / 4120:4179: 6.5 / 7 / 6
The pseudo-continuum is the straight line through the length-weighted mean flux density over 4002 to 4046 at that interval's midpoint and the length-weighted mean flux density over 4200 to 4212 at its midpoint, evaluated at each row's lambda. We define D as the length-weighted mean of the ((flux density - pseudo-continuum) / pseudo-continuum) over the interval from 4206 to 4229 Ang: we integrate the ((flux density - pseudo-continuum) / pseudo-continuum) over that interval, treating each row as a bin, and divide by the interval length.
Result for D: -0.008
